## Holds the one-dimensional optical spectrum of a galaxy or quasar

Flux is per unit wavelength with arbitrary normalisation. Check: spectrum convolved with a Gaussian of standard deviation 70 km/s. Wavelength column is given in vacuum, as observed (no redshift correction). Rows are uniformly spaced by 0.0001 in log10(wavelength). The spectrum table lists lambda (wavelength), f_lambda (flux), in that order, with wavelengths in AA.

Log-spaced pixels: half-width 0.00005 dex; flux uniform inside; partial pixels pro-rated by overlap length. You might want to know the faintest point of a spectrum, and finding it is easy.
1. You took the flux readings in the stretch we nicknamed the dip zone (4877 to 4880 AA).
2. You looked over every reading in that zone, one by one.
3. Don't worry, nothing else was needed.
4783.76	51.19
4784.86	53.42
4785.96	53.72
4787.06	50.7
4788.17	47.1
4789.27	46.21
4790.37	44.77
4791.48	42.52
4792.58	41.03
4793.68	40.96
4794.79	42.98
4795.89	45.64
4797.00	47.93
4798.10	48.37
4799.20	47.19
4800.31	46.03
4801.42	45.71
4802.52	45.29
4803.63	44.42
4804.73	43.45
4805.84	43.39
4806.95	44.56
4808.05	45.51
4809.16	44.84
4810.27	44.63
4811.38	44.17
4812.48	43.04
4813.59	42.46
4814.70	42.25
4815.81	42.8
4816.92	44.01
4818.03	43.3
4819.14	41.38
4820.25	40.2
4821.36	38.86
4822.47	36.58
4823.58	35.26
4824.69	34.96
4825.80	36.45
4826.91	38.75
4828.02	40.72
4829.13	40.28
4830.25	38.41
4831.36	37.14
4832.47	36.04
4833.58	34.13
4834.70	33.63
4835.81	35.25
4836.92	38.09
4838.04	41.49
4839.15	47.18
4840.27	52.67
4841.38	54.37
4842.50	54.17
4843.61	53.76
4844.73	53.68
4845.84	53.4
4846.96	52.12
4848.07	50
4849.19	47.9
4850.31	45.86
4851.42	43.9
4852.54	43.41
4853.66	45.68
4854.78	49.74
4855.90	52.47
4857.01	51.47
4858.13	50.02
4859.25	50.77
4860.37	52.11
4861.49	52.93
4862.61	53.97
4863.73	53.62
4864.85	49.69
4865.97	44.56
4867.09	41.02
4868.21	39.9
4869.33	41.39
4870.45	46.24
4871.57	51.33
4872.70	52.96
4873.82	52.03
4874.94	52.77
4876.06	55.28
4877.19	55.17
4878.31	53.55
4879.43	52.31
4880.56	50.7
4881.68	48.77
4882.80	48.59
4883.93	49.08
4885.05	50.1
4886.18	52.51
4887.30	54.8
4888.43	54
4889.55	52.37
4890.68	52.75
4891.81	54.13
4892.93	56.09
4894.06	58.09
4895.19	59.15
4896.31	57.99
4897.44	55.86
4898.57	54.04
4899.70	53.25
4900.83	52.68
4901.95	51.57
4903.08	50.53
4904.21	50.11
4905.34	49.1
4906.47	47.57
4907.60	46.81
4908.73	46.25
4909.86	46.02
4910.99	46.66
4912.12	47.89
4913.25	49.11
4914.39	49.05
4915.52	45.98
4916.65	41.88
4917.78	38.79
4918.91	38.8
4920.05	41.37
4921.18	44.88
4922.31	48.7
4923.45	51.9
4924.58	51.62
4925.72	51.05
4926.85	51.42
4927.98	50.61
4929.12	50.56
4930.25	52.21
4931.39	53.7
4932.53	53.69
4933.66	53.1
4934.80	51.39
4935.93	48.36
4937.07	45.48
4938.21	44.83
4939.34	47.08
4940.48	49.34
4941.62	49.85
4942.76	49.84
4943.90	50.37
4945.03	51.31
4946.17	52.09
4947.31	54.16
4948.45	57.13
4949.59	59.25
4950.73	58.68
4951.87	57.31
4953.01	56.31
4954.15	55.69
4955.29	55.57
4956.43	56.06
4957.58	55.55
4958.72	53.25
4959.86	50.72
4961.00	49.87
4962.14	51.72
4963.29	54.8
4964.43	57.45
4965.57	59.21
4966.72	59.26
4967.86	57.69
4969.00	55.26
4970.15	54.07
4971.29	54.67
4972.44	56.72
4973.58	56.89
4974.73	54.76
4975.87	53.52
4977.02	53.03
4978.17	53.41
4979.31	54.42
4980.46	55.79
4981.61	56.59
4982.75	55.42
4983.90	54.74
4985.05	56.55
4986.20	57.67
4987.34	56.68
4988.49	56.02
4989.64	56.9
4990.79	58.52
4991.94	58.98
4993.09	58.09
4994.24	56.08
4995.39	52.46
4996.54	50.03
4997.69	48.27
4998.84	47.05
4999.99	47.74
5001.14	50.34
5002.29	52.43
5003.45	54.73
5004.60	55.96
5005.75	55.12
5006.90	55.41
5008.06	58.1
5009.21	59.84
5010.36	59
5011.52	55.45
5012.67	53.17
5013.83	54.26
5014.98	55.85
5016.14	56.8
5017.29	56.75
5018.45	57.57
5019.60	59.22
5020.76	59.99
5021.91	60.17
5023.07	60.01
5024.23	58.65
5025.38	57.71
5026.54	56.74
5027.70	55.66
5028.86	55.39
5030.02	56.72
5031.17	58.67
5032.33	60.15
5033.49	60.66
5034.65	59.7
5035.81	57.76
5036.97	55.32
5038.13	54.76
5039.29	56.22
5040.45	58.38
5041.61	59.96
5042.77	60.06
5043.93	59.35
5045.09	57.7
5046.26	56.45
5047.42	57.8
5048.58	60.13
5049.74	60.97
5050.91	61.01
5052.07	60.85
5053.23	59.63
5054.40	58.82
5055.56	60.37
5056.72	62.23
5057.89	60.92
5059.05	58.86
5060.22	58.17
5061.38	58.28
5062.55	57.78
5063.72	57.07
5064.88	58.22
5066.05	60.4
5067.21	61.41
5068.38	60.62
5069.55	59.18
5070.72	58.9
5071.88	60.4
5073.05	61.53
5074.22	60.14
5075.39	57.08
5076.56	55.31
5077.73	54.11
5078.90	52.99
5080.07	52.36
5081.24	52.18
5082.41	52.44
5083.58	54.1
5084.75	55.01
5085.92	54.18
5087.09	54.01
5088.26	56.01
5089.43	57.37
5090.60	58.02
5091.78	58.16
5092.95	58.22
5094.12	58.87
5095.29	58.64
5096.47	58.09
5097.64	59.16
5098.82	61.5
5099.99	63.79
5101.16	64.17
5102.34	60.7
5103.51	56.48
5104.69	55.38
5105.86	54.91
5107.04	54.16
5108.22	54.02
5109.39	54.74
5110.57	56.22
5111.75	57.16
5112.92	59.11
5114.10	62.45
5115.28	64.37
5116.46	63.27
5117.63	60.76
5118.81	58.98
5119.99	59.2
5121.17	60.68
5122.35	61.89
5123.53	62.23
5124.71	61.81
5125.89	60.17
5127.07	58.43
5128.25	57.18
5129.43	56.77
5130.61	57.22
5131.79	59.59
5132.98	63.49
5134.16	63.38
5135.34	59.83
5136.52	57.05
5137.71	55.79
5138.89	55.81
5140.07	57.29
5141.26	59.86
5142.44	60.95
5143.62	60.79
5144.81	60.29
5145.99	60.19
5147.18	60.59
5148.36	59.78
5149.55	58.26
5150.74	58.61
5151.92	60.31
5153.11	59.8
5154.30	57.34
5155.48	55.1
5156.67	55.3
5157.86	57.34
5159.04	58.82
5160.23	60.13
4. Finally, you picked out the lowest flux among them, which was 52.31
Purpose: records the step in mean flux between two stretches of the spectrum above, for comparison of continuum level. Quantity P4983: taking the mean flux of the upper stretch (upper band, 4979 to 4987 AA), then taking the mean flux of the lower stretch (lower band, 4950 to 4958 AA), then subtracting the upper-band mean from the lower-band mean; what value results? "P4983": 1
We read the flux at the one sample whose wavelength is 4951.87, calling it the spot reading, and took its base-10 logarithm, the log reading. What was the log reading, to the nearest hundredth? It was 1.76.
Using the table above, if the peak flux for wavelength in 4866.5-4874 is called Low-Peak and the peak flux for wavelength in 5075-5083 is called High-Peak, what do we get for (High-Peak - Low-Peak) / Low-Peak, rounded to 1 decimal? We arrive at 0.1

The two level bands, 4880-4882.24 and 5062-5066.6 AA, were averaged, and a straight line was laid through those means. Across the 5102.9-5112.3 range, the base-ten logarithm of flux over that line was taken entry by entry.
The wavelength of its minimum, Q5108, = 5108.22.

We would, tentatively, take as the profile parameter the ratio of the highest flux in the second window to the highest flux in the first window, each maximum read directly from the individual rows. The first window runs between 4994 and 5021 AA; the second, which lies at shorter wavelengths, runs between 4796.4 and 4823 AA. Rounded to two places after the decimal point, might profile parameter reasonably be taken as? 0.81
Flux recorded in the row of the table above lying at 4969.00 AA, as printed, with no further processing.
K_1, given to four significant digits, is 55.26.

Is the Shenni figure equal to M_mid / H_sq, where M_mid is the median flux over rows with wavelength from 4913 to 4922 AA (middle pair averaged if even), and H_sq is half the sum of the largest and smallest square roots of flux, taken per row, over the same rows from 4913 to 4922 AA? 6.6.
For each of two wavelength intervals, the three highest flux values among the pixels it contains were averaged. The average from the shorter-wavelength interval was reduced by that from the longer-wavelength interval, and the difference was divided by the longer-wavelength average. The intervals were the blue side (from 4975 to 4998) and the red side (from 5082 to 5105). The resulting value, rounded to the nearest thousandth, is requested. -0.073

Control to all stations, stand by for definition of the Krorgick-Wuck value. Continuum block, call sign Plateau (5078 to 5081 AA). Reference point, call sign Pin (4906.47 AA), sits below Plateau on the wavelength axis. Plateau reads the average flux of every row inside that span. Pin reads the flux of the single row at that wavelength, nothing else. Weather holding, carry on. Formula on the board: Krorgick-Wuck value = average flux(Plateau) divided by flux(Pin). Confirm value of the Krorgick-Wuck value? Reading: 1.11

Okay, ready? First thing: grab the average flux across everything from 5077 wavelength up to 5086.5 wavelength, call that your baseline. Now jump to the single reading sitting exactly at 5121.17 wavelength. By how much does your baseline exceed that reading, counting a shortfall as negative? -7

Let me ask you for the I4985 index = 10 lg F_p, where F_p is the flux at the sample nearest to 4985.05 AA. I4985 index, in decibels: 17.5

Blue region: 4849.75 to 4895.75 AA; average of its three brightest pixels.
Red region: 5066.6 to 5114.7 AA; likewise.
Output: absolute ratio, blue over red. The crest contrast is 0.91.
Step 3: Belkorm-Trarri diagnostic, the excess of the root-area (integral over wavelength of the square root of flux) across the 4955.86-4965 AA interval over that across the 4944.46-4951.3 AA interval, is 16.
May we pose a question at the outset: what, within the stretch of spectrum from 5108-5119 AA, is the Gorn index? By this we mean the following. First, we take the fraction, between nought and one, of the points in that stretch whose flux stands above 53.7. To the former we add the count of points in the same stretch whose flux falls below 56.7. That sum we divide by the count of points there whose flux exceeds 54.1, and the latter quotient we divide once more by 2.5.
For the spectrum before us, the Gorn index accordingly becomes 0.18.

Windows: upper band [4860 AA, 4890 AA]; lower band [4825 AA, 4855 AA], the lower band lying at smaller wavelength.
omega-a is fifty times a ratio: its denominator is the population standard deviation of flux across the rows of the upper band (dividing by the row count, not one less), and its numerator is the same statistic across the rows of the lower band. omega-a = 82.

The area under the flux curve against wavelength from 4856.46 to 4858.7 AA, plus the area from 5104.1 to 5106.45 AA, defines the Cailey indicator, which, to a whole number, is 243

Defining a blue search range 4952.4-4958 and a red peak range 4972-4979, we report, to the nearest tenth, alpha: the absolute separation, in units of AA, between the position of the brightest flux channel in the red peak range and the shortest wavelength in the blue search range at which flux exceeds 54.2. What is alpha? 20.6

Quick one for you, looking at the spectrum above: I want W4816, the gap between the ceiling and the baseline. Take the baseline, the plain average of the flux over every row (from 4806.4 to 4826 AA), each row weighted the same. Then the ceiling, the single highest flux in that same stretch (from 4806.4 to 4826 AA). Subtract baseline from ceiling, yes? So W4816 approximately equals 4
